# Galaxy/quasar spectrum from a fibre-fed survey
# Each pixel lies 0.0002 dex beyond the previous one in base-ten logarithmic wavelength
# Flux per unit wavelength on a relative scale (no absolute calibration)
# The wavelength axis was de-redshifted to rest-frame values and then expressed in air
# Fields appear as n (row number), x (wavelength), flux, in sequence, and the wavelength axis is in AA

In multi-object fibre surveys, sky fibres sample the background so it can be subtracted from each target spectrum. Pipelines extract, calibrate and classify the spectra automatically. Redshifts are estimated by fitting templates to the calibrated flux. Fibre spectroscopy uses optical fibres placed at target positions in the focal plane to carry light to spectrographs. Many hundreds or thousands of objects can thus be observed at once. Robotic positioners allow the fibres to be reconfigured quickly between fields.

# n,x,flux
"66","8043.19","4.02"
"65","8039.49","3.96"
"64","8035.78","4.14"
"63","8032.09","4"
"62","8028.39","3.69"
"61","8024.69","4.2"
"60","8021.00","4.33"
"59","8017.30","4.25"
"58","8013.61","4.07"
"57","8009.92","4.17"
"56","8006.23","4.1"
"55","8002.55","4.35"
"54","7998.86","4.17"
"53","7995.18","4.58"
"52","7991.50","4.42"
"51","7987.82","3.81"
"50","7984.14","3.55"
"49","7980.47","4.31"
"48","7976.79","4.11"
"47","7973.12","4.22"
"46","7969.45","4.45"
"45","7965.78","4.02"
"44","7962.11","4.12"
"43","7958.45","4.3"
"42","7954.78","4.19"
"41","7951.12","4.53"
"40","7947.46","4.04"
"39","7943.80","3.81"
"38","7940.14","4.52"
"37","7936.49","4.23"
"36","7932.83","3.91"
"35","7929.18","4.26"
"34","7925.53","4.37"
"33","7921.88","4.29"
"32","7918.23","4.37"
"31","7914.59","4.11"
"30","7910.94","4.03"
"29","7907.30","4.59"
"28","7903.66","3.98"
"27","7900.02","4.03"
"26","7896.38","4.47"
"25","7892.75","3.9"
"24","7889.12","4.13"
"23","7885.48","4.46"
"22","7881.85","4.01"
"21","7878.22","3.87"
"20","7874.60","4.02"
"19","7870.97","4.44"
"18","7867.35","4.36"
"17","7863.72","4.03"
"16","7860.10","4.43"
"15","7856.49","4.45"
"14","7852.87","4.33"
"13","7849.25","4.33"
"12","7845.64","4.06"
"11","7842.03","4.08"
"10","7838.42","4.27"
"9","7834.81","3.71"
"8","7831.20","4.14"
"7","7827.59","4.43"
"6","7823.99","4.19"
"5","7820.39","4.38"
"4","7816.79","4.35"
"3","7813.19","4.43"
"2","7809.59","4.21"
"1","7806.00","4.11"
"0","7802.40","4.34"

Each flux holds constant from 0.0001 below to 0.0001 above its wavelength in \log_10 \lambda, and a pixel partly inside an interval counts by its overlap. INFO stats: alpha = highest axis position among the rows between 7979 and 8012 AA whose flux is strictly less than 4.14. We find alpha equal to 8006.23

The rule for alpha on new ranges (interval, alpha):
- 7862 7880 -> 7878.22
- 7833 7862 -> 7845.64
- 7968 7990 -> 7987.82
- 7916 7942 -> 7932.83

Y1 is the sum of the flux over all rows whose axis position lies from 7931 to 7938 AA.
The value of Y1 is 8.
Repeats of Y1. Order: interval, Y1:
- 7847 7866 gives 22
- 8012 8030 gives 21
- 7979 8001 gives 25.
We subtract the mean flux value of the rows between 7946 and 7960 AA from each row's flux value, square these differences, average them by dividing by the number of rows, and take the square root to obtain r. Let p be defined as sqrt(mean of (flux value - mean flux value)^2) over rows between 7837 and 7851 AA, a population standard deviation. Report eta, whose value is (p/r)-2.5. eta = -1.8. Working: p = 0.12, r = 0.179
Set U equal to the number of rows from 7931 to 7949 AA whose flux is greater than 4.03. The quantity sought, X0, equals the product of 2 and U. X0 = 6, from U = 3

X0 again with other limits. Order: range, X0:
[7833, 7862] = 14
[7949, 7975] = 12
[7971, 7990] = 6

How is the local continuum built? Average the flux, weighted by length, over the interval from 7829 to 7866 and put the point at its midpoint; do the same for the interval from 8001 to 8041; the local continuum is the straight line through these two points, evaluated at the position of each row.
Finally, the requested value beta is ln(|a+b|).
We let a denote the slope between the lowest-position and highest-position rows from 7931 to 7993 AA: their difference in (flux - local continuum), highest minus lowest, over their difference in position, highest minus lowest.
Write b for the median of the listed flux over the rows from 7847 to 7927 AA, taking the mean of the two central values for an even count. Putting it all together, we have 1.46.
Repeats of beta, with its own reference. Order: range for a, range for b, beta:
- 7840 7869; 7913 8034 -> 1.44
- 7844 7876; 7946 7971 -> 1.43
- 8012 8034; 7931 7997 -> 1.44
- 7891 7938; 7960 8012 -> 1.43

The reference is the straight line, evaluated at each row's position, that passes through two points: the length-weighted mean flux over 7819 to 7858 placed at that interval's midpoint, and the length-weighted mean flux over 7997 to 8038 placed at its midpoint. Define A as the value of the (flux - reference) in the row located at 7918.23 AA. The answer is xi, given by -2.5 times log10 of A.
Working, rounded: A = 0.194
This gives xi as 1.8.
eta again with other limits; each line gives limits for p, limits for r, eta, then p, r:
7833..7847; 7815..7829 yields -0.2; 0.20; 0.090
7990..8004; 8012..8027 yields -0.9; 0.15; 0.094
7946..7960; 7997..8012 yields -0.6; 0.18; 0.093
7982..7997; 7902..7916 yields -0.8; 0.42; 0.243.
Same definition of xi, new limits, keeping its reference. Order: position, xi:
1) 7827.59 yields 1.7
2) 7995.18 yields 0.9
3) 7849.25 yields 2.3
